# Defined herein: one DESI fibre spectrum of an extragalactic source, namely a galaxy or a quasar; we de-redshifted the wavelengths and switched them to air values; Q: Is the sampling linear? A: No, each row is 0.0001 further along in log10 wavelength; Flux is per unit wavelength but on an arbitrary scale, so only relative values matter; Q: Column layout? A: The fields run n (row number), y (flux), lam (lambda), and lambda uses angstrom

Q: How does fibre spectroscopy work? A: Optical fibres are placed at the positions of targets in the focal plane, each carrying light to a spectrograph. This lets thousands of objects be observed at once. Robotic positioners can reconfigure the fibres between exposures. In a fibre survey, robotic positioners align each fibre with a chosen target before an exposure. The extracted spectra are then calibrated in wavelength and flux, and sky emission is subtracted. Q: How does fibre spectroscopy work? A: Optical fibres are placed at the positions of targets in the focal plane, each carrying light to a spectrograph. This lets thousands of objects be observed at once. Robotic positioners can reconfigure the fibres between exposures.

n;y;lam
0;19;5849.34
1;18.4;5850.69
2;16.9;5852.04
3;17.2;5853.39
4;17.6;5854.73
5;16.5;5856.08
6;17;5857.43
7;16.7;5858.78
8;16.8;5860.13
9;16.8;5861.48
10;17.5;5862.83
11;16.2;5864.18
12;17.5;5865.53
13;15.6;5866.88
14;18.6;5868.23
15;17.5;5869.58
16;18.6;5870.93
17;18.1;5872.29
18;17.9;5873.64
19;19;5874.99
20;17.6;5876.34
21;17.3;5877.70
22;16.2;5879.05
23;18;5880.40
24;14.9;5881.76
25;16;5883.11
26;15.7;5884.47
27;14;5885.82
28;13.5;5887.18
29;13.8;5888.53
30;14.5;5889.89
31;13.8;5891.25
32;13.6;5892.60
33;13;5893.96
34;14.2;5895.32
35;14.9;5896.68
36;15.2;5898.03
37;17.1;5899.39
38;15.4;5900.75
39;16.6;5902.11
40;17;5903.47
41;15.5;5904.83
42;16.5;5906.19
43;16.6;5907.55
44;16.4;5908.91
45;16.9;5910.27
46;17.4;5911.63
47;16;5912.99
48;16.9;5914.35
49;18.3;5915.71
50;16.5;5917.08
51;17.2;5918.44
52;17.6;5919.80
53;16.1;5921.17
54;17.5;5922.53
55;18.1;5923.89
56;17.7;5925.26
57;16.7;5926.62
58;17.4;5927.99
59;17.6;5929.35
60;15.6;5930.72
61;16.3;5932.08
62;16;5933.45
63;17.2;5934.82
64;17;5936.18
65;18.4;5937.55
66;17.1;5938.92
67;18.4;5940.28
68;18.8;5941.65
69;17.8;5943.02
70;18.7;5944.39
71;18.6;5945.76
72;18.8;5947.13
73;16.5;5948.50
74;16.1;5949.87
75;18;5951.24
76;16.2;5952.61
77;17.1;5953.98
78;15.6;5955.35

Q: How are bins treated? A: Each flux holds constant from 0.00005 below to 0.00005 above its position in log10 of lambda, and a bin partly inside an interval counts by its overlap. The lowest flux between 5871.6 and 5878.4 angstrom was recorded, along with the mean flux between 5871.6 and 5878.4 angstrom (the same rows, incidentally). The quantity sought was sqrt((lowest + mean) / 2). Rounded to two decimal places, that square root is 4.20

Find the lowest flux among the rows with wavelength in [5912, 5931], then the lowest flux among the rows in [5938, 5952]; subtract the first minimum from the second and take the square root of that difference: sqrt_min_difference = 0.71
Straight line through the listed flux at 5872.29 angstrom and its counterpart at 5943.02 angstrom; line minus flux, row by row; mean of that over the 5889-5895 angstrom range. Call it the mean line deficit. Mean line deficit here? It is 4.3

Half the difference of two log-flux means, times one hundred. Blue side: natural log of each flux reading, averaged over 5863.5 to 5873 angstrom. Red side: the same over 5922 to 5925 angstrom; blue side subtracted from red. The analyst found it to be 1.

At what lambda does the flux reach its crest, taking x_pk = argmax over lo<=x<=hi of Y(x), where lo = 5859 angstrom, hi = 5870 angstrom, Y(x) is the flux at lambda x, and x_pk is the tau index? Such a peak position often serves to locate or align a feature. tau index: 5868.23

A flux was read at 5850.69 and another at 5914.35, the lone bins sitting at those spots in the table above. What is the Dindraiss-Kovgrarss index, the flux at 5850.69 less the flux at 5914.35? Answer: 1.5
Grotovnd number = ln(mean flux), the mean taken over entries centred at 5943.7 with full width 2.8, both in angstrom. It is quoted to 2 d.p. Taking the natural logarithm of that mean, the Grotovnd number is 2.90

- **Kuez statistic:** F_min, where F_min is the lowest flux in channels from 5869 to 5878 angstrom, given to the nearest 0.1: 17.3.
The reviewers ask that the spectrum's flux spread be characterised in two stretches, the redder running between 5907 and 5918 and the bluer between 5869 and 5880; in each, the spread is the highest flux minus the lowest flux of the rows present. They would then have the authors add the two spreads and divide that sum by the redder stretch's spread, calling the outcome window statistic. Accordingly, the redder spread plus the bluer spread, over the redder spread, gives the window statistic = 2.22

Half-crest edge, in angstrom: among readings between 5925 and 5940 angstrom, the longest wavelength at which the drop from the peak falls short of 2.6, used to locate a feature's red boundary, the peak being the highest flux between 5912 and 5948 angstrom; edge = 5938.92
